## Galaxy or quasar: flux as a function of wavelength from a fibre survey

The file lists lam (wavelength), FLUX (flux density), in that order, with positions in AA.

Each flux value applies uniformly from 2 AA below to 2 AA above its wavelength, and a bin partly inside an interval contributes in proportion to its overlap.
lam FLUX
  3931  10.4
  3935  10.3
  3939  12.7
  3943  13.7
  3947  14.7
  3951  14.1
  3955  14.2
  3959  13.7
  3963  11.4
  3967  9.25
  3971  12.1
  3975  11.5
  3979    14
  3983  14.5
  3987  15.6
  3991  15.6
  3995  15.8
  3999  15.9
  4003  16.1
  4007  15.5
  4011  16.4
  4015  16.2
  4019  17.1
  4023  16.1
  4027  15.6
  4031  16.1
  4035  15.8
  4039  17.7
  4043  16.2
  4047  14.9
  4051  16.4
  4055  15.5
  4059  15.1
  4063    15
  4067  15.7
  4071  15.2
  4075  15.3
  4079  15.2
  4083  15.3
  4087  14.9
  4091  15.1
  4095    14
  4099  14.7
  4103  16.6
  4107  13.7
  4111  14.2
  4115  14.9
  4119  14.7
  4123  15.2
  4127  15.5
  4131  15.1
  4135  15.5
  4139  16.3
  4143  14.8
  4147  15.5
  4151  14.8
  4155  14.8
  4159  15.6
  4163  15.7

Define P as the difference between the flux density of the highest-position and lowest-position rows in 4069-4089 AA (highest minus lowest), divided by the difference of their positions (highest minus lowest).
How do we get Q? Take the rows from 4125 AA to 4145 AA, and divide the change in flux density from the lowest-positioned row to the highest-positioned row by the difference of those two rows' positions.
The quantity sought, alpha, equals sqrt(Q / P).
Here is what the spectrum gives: 1.5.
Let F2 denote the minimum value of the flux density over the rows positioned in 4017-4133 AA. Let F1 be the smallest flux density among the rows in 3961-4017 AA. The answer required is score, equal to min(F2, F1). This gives 9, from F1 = 9.25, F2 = 13.7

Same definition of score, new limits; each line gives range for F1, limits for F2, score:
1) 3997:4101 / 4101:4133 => 14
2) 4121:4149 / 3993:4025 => 15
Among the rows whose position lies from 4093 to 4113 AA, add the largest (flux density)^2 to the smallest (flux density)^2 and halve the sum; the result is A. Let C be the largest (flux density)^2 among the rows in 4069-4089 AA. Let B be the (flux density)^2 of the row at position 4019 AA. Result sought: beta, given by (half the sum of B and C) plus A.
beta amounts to 495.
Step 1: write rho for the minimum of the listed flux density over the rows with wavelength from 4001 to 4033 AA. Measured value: 15.5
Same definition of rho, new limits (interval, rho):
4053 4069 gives 15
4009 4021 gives 16.2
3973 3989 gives 11.5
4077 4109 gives 13.7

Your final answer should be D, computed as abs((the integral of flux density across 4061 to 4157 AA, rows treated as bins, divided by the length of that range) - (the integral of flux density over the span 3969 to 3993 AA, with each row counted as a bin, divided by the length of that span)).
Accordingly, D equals 1.2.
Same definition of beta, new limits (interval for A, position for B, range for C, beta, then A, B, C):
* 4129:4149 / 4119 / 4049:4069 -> 485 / 242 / 216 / 269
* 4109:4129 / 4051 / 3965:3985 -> 461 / 221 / 269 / 210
